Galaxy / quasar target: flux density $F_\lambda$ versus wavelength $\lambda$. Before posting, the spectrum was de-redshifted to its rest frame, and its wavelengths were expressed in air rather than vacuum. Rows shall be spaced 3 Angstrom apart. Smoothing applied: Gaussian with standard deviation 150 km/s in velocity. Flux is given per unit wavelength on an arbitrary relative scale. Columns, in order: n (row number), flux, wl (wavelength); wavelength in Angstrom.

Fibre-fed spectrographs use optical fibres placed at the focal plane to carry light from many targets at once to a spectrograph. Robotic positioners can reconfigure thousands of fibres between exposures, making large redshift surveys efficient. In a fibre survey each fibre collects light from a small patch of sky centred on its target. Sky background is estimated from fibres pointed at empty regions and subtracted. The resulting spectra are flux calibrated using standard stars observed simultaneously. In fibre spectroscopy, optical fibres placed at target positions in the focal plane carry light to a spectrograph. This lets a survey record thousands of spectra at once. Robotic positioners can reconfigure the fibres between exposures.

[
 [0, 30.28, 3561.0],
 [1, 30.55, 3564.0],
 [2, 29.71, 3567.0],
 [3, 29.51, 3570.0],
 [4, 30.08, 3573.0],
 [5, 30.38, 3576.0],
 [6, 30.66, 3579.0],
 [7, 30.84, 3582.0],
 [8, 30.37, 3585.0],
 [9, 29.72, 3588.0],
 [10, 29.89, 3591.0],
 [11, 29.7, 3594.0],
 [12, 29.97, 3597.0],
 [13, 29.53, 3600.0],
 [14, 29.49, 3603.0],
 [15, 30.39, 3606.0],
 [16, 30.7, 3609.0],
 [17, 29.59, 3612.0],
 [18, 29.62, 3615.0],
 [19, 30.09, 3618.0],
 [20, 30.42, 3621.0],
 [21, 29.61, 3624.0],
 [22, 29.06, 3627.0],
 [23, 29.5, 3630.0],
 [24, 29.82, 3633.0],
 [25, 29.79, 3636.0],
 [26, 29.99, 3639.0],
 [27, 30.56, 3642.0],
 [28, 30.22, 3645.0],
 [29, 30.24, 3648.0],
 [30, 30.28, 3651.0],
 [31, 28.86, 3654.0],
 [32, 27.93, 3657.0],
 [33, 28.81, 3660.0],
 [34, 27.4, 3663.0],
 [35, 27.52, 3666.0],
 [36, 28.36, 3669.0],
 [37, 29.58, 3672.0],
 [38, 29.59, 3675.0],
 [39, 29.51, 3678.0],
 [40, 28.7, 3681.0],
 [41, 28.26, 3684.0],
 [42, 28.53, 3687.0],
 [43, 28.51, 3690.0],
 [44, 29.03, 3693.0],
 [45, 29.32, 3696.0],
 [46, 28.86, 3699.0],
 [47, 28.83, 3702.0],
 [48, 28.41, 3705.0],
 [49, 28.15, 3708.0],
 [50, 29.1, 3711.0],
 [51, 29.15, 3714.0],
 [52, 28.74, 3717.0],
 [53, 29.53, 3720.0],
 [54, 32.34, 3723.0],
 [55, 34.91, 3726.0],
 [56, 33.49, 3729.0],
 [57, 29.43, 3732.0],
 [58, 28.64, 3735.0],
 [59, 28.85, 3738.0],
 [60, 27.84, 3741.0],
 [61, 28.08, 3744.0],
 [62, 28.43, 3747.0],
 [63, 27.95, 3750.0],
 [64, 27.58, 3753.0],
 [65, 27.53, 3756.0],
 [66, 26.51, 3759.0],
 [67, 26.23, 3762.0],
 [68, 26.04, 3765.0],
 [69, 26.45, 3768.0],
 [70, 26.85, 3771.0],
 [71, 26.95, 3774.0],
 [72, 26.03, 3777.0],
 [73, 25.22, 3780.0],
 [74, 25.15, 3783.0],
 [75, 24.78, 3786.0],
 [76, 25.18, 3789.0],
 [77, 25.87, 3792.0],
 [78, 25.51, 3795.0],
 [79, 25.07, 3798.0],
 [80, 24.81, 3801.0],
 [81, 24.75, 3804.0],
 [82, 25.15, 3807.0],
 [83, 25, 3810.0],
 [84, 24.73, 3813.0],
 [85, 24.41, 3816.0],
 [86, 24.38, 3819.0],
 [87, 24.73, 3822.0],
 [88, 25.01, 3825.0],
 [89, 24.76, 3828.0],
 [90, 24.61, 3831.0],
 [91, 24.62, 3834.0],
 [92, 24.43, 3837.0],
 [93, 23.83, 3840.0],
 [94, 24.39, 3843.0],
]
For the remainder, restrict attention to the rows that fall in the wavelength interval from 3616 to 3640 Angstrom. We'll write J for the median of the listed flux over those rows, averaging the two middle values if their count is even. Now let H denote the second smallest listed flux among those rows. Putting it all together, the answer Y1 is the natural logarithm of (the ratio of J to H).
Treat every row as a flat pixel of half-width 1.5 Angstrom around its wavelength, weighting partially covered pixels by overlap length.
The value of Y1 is 0.010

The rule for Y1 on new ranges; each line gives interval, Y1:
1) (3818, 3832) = 0.005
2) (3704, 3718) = 0.012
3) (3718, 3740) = 0.023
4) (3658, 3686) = 0.042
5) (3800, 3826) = 0.014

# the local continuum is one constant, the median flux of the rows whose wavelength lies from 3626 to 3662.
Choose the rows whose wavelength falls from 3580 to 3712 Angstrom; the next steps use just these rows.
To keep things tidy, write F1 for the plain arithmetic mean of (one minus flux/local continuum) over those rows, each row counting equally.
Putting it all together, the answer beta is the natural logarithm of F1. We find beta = -4.2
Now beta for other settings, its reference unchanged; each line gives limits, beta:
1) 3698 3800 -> -2.7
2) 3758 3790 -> -2.0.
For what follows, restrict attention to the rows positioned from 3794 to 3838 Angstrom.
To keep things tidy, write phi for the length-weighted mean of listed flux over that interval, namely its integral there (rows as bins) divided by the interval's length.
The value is 24.8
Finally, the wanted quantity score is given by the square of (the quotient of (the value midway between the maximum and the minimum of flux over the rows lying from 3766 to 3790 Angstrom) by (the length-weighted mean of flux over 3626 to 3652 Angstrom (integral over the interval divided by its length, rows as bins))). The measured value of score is 0.75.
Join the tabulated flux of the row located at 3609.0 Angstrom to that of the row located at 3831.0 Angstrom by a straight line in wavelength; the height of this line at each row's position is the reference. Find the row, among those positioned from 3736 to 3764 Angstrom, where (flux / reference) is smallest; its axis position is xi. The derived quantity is 3762.0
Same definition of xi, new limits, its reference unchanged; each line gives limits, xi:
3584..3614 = 3588.0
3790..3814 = 3801.0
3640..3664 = 3663.0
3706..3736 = 3708.0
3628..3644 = 3630.0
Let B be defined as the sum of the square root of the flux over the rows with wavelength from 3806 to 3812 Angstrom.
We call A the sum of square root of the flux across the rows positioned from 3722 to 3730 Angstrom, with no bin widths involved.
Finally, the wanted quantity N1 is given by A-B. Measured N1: 7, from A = 17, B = 10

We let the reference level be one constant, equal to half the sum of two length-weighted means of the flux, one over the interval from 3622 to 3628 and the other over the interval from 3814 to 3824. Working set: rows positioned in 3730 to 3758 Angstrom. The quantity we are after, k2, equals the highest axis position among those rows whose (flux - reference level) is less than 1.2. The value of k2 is 3756.0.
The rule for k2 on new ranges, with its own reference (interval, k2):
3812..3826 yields 3825.0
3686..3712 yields 3708.0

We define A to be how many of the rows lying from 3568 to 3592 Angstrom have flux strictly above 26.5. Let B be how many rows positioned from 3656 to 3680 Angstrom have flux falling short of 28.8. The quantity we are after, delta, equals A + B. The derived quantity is 12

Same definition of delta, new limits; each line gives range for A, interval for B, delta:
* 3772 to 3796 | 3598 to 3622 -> 1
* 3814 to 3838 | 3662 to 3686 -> 5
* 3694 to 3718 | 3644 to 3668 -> 11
